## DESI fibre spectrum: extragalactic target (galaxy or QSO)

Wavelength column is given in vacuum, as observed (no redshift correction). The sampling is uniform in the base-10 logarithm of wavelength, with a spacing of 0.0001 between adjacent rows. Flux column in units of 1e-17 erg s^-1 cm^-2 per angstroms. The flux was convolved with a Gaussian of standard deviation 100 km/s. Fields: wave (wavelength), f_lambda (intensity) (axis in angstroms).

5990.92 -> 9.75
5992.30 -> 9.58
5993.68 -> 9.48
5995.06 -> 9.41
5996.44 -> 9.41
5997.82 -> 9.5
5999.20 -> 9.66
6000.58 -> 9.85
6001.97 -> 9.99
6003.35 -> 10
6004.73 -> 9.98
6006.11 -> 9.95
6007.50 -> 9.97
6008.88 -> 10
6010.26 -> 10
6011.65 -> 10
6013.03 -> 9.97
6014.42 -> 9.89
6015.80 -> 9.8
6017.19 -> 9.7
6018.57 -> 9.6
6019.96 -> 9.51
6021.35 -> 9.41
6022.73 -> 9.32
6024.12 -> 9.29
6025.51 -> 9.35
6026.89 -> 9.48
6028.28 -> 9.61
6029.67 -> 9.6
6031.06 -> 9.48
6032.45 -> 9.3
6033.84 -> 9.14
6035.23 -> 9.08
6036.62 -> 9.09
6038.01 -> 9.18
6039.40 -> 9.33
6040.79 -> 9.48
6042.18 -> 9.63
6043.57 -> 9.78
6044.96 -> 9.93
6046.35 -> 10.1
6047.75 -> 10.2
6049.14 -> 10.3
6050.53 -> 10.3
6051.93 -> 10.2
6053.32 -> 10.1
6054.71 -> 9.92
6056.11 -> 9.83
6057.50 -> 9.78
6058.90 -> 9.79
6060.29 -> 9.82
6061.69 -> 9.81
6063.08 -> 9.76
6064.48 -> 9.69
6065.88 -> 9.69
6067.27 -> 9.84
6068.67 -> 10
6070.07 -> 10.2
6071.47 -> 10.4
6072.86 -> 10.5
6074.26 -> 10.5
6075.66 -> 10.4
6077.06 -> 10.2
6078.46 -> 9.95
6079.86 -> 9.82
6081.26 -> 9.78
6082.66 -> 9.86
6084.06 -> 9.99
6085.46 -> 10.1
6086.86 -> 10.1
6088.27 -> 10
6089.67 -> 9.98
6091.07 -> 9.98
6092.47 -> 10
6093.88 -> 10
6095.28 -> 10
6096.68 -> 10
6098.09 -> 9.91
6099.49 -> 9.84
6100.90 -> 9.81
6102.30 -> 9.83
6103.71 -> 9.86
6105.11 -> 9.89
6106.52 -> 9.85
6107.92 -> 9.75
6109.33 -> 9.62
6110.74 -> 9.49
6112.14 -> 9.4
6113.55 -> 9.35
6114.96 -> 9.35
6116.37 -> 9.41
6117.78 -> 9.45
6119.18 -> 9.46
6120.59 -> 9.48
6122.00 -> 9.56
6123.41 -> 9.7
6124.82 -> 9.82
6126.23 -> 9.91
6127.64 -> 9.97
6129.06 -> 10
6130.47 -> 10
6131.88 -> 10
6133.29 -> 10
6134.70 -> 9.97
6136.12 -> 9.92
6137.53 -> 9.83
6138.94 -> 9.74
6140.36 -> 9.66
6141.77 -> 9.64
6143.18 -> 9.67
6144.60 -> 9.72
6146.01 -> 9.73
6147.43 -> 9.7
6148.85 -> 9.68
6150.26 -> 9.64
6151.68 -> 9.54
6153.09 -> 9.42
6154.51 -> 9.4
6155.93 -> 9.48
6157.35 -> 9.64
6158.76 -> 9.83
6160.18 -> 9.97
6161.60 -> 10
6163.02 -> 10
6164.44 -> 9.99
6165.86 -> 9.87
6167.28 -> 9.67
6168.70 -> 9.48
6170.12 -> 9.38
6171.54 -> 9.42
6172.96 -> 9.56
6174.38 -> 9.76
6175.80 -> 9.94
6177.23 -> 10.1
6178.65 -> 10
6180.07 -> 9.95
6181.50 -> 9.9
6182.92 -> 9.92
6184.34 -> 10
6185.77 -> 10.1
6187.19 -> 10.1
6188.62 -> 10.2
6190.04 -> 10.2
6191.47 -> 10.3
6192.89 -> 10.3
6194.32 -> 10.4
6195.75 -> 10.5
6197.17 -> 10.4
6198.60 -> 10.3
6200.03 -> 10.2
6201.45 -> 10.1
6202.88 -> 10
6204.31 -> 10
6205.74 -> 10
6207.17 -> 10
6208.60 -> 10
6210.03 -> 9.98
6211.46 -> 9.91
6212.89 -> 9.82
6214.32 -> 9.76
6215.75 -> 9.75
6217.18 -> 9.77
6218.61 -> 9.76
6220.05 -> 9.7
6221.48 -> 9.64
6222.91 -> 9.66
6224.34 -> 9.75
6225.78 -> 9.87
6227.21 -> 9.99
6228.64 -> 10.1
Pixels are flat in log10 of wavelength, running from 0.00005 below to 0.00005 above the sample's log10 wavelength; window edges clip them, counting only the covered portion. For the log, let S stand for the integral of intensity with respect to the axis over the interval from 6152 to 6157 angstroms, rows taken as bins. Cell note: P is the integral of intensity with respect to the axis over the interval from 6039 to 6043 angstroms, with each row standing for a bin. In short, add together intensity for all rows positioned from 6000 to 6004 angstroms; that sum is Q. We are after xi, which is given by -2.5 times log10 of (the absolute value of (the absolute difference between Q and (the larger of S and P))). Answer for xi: -3.1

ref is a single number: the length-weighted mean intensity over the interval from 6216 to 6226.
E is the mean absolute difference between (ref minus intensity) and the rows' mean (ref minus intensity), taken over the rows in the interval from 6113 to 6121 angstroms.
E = 0.05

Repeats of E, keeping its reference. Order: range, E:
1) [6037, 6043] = 0.15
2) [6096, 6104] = 0.05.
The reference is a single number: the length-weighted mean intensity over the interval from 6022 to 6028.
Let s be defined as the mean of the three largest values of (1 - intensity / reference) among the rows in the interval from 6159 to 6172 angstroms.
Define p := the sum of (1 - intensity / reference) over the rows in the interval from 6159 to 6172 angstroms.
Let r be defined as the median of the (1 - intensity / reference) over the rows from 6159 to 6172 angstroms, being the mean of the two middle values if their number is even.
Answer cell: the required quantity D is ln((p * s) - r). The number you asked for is -2.94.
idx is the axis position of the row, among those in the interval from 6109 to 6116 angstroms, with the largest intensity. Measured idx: 6109.33 angstroms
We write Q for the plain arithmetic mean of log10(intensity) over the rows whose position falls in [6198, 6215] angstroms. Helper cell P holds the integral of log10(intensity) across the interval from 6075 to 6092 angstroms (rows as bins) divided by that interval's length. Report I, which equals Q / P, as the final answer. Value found 1.00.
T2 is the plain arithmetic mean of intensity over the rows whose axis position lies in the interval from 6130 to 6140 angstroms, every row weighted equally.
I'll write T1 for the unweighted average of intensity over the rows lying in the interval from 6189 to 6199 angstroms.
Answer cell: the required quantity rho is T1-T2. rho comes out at 0.4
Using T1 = 10.3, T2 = 9.9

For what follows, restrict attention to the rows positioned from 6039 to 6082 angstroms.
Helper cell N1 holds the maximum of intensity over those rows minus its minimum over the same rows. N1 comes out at 1.17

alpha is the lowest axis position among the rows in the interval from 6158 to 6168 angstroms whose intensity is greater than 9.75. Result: 6158.76 angstroms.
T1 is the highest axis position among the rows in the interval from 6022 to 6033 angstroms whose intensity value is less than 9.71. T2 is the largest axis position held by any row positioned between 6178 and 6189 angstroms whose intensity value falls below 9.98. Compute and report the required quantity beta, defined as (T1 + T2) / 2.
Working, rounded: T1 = 6032.45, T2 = 6182.92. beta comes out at 6107.7 angstroms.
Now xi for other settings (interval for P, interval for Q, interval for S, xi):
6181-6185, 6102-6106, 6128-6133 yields -3.3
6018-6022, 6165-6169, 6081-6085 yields -2.6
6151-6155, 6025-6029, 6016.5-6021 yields -2.9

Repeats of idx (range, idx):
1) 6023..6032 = 6028.28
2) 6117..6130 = 6129.06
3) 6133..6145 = 6133.29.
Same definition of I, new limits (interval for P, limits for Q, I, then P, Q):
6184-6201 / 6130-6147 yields 0.98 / 1.01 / 0.992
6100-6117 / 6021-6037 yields 0.99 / 0.98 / 0.971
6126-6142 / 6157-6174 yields 0.99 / 1.00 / 0.988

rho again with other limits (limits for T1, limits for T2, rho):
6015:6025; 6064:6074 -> -0.5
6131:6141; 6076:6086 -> -0.1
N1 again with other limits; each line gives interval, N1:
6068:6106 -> 0.72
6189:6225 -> 0.86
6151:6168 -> 0.60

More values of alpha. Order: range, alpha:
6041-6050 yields 6043.57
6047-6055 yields 6047.75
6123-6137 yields 6124.82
